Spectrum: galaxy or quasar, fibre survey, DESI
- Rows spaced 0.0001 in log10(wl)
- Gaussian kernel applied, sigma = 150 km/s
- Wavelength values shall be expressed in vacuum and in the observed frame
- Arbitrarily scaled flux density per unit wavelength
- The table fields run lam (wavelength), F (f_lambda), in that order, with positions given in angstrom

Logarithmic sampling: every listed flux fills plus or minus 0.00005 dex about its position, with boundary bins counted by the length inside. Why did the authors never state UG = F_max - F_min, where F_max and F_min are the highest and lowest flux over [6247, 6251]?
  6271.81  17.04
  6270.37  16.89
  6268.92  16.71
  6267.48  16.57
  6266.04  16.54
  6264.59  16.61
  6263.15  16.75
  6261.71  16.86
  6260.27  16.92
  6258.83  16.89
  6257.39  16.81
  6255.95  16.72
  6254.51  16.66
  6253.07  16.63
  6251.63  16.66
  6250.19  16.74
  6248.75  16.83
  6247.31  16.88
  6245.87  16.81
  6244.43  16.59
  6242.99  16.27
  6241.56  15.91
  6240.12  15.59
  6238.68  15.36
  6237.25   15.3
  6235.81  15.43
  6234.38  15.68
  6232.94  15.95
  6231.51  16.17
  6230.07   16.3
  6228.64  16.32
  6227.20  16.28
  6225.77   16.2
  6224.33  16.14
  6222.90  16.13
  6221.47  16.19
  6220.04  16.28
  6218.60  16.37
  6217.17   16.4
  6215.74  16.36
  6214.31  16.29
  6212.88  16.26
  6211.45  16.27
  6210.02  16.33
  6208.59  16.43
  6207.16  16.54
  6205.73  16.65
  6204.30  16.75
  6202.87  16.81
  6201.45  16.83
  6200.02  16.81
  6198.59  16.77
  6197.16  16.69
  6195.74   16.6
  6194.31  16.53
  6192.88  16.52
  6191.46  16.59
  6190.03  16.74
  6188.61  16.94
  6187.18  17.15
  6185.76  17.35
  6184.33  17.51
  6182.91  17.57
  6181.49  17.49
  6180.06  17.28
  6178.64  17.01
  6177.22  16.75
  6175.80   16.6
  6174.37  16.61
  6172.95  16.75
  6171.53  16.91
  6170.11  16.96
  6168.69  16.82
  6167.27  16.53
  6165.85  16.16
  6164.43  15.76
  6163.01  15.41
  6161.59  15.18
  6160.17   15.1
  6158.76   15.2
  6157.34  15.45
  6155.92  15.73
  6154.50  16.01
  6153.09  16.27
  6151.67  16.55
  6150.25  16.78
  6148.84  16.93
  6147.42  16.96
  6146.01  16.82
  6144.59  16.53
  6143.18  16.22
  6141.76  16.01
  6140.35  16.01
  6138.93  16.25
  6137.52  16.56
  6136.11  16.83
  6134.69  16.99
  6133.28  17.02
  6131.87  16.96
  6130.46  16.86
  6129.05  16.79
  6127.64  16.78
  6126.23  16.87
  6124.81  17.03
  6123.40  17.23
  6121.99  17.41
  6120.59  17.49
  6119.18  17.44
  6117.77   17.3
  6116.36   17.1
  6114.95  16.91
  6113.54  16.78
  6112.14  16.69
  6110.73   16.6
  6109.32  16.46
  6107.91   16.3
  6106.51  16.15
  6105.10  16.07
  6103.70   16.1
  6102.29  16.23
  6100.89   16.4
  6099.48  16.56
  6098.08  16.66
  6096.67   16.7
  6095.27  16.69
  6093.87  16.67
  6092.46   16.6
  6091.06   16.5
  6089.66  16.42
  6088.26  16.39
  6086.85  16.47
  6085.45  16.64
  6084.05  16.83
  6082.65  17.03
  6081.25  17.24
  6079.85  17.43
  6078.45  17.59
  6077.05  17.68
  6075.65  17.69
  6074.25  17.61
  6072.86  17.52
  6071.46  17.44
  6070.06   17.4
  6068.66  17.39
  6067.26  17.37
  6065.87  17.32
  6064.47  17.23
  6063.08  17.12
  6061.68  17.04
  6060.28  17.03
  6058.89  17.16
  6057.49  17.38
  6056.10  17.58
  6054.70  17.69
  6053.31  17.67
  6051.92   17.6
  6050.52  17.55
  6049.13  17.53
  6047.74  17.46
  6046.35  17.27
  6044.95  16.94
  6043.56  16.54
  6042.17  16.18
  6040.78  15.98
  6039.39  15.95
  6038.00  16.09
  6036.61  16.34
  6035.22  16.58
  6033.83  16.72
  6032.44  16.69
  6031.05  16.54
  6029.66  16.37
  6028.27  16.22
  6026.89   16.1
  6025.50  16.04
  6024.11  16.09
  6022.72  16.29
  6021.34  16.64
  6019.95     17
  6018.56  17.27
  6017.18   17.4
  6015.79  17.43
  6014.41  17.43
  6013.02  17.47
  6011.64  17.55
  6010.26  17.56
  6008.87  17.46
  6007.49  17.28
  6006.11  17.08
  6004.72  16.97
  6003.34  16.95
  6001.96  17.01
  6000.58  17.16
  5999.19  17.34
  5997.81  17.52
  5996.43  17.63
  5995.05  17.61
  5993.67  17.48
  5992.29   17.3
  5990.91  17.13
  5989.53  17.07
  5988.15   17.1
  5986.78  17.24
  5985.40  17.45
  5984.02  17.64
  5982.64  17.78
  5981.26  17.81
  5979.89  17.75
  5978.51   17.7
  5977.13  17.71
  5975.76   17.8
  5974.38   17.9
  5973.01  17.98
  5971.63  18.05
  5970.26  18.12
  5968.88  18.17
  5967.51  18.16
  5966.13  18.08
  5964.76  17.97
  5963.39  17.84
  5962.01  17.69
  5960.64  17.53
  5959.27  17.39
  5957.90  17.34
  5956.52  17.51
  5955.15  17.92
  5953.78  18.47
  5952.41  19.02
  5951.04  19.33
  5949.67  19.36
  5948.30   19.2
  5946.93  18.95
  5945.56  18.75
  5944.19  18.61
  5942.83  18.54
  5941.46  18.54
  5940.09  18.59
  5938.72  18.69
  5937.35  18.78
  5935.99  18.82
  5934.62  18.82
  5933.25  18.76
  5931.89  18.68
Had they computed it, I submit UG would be 0.14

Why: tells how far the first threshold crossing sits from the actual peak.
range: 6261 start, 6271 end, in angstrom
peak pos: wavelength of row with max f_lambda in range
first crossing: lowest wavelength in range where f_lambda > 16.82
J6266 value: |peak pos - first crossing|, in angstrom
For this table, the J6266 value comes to 8.7 angstrom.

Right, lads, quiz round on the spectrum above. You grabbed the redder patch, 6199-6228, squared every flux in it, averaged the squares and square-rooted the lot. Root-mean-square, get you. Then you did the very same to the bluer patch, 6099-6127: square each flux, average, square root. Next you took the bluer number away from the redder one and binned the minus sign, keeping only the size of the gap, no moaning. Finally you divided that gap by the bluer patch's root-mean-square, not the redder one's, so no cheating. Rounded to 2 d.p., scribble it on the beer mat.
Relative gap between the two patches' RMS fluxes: 0.02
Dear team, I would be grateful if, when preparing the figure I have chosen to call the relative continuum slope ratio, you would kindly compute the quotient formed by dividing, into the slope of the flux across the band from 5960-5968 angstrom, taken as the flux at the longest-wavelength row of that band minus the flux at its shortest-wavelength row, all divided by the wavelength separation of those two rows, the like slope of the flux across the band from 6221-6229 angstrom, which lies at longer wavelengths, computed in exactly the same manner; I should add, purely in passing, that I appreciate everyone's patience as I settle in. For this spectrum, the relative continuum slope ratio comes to 5.1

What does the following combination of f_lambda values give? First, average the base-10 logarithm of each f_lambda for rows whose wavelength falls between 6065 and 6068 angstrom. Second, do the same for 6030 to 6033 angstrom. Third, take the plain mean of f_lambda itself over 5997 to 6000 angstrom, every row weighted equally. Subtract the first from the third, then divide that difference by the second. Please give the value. 13.3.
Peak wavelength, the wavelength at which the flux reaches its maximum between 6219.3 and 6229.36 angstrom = 6228.64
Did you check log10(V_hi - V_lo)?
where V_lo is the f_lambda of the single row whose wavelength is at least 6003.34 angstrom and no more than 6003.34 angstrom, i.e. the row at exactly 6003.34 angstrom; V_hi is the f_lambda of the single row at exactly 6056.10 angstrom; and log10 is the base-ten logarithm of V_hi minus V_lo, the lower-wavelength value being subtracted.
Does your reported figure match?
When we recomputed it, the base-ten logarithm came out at -0.20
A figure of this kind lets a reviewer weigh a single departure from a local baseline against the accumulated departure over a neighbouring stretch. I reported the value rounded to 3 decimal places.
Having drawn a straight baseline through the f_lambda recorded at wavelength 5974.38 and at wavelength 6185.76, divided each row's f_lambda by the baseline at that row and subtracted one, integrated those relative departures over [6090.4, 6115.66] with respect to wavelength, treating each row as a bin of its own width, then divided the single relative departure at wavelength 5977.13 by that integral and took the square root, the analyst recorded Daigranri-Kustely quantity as 0.082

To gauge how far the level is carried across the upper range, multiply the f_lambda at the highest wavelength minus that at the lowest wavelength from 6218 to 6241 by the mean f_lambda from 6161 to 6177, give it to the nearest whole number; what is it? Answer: -13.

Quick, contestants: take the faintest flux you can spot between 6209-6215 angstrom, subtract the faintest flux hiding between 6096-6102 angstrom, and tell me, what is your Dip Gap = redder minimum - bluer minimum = -0.14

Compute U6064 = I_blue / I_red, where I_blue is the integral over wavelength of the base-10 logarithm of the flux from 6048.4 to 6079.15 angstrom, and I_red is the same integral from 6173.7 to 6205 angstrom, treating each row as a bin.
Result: 0.99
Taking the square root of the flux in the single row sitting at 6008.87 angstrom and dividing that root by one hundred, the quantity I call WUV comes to 0.0418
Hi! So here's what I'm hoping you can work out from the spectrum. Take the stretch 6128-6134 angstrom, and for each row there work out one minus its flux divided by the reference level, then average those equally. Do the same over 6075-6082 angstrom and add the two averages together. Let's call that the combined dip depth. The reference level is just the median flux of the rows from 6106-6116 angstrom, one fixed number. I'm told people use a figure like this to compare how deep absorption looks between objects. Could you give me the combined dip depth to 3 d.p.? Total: -0.074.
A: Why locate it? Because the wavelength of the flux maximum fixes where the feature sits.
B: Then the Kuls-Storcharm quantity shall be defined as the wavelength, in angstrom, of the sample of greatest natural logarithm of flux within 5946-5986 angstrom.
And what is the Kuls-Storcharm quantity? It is 5949.67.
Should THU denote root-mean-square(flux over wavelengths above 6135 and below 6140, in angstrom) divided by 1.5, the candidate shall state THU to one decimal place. 11.0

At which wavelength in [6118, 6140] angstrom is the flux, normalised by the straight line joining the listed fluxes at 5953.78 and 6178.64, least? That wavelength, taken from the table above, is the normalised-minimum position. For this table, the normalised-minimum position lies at 6138.93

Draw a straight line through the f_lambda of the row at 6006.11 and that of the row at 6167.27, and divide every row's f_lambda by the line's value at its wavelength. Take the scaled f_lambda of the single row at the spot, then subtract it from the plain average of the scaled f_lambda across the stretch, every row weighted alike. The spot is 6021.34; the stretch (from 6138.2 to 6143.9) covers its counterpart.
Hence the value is -0.01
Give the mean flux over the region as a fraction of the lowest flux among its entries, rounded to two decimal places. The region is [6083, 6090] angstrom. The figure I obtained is 1.01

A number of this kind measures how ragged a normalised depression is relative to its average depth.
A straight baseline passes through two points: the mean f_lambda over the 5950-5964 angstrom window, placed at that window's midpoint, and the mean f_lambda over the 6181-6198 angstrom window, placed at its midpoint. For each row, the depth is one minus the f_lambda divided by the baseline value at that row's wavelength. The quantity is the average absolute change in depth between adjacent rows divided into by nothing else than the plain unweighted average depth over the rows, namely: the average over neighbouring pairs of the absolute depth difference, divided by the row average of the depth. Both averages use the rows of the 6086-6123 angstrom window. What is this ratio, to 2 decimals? 0.15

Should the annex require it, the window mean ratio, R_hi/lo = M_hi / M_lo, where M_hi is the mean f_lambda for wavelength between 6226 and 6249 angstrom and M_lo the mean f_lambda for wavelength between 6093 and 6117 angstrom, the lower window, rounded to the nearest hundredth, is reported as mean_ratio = 0.97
